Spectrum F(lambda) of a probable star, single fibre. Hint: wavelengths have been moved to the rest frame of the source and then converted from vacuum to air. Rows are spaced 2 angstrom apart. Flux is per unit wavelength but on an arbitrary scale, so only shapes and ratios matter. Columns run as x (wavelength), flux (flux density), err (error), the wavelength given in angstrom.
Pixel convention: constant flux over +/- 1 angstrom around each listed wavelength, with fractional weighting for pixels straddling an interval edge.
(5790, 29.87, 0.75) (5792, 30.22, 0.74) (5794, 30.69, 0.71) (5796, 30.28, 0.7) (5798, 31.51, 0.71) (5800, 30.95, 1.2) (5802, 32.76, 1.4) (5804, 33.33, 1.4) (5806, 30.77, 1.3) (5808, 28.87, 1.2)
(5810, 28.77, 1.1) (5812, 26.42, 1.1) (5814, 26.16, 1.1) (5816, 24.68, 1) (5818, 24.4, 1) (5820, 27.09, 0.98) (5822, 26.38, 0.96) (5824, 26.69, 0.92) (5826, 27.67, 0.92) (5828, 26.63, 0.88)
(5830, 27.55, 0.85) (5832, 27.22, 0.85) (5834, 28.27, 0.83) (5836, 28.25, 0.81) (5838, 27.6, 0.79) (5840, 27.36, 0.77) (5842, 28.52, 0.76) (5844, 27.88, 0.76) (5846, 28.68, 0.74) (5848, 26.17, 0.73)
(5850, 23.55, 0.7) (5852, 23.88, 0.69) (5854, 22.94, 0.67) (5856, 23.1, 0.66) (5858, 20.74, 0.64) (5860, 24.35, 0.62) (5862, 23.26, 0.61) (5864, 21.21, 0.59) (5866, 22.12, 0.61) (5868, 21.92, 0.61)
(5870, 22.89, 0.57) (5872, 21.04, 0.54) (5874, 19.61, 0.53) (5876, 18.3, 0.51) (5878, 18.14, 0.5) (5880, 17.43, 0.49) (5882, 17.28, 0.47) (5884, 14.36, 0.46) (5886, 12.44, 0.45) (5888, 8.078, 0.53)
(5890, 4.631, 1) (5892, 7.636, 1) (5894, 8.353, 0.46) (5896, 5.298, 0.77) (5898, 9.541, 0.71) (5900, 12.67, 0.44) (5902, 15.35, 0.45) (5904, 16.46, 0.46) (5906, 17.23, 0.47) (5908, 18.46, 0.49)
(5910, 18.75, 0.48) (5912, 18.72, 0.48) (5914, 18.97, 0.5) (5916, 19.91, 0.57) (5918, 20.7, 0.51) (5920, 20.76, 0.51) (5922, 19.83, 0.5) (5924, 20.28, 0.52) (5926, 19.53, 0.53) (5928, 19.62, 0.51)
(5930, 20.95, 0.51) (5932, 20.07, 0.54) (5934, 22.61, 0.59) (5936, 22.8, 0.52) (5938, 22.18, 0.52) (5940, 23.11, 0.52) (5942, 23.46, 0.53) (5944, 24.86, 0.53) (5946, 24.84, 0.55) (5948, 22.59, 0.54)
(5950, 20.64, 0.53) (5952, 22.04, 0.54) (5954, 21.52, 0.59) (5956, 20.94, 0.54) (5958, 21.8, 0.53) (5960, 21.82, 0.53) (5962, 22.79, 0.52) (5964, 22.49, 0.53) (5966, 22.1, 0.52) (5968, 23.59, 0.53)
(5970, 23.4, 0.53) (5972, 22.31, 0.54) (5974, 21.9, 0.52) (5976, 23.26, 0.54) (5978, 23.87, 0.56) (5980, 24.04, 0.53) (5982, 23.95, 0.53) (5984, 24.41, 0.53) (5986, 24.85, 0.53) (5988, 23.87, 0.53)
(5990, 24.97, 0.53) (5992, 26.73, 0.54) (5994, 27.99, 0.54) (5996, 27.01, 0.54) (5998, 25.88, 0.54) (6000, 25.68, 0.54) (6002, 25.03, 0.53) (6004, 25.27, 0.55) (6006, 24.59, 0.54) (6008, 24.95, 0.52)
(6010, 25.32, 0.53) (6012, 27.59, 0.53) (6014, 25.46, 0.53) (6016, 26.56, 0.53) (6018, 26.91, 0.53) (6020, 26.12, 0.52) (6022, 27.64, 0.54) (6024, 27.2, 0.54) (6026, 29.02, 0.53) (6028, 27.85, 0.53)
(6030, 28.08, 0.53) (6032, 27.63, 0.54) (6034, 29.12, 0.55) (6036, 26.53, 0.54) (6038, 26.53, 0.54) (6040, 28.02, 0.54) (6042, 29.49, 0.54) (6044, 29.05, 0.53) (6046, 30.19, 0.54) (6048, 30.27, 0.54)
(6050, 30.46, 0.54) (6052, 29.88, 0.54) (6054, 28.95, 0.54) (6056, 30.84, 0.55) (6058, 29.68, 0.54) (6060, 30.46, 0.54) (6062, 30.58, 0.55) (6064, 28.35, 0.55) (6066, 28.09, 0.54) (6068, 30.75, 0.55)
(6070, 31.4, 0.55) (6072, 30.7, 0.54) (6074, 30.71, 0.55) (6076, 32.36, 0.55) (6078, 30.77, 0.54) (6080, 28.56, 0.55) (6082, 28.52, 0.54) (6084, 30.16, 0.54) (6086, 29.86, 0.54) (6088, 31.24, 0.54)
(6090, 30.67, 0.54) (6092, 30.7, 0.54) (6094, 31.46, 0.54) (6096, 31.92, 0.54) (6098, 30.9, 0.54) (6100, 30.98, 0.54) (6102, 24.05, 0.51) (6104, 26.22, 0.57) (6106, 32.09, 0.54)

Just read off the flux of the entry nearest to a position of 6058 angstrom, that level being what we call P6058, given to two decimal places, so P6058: 29.68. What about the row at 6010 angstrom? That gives 25.32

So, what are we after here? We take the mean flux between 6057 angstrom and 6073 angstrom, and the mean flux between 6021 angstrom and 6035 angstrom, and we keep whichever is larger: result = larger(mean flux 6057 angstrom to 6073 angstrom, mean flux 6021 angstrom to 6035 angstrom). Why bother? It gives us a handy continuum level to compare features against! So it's 30.0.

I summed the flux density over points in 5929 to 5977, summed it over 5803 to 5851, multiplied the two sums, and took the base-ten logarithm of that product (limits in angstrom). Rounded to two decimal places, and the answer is 5.55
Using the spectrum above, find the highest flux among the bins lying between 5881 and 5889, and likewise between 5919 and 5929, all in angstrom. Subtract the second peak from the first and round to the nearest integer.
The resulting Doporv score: -3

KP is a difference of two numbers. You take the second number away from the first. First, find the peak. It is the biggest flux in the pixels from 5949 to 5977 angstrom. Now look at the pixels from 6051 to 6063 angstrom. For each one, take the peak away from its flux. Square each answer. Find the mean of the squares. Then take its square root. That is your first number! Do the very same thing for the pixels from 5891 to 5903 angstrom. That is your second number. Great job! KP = -8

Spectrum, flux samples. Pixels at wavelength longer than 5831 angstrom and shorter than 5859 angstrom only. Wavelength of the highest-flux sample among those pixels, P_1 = 5846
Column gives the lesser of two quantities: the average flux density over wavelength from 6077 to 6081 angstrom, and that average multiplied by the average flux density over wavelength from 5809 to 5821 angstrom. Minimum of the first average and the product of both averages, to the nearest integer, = 30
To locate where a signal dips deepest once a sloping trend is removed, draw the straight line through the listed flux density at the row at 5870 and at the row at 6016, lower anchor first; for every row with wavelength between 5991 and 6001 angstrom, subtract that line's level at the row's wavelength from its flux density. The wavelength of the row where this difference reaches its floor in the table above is 6000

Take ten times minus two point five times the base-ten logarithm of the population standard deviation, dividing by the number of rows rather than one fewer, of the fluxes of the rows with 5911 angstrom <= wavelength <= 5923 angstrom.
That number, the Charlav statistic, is 3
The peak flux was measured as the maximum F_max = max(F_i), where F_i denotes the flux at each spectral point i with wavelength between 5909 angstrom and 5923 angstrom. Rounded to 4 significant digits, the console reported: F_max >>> 20.76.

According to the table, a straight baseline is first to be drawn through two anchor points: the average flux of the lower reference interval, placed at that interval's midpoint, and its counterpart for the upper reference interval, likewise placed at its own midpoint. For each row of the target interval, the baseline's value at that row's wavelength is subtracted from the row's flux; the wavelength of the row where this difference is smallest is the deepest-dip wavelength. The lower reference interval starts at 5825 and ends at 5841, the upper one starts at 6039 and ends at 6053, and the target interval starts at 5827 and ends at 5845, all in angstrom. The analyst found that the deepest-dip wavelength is 5828 angstrom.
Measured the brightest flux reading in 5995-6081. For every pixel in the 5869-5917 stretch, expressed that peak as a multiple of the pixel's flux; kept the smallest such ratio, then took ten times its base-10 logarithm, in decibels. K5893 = 1.5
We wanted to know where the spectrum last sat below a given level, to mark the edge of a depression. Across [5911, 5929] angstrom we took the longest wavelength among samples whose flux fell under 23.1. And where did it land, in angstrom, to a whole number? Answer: 5928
